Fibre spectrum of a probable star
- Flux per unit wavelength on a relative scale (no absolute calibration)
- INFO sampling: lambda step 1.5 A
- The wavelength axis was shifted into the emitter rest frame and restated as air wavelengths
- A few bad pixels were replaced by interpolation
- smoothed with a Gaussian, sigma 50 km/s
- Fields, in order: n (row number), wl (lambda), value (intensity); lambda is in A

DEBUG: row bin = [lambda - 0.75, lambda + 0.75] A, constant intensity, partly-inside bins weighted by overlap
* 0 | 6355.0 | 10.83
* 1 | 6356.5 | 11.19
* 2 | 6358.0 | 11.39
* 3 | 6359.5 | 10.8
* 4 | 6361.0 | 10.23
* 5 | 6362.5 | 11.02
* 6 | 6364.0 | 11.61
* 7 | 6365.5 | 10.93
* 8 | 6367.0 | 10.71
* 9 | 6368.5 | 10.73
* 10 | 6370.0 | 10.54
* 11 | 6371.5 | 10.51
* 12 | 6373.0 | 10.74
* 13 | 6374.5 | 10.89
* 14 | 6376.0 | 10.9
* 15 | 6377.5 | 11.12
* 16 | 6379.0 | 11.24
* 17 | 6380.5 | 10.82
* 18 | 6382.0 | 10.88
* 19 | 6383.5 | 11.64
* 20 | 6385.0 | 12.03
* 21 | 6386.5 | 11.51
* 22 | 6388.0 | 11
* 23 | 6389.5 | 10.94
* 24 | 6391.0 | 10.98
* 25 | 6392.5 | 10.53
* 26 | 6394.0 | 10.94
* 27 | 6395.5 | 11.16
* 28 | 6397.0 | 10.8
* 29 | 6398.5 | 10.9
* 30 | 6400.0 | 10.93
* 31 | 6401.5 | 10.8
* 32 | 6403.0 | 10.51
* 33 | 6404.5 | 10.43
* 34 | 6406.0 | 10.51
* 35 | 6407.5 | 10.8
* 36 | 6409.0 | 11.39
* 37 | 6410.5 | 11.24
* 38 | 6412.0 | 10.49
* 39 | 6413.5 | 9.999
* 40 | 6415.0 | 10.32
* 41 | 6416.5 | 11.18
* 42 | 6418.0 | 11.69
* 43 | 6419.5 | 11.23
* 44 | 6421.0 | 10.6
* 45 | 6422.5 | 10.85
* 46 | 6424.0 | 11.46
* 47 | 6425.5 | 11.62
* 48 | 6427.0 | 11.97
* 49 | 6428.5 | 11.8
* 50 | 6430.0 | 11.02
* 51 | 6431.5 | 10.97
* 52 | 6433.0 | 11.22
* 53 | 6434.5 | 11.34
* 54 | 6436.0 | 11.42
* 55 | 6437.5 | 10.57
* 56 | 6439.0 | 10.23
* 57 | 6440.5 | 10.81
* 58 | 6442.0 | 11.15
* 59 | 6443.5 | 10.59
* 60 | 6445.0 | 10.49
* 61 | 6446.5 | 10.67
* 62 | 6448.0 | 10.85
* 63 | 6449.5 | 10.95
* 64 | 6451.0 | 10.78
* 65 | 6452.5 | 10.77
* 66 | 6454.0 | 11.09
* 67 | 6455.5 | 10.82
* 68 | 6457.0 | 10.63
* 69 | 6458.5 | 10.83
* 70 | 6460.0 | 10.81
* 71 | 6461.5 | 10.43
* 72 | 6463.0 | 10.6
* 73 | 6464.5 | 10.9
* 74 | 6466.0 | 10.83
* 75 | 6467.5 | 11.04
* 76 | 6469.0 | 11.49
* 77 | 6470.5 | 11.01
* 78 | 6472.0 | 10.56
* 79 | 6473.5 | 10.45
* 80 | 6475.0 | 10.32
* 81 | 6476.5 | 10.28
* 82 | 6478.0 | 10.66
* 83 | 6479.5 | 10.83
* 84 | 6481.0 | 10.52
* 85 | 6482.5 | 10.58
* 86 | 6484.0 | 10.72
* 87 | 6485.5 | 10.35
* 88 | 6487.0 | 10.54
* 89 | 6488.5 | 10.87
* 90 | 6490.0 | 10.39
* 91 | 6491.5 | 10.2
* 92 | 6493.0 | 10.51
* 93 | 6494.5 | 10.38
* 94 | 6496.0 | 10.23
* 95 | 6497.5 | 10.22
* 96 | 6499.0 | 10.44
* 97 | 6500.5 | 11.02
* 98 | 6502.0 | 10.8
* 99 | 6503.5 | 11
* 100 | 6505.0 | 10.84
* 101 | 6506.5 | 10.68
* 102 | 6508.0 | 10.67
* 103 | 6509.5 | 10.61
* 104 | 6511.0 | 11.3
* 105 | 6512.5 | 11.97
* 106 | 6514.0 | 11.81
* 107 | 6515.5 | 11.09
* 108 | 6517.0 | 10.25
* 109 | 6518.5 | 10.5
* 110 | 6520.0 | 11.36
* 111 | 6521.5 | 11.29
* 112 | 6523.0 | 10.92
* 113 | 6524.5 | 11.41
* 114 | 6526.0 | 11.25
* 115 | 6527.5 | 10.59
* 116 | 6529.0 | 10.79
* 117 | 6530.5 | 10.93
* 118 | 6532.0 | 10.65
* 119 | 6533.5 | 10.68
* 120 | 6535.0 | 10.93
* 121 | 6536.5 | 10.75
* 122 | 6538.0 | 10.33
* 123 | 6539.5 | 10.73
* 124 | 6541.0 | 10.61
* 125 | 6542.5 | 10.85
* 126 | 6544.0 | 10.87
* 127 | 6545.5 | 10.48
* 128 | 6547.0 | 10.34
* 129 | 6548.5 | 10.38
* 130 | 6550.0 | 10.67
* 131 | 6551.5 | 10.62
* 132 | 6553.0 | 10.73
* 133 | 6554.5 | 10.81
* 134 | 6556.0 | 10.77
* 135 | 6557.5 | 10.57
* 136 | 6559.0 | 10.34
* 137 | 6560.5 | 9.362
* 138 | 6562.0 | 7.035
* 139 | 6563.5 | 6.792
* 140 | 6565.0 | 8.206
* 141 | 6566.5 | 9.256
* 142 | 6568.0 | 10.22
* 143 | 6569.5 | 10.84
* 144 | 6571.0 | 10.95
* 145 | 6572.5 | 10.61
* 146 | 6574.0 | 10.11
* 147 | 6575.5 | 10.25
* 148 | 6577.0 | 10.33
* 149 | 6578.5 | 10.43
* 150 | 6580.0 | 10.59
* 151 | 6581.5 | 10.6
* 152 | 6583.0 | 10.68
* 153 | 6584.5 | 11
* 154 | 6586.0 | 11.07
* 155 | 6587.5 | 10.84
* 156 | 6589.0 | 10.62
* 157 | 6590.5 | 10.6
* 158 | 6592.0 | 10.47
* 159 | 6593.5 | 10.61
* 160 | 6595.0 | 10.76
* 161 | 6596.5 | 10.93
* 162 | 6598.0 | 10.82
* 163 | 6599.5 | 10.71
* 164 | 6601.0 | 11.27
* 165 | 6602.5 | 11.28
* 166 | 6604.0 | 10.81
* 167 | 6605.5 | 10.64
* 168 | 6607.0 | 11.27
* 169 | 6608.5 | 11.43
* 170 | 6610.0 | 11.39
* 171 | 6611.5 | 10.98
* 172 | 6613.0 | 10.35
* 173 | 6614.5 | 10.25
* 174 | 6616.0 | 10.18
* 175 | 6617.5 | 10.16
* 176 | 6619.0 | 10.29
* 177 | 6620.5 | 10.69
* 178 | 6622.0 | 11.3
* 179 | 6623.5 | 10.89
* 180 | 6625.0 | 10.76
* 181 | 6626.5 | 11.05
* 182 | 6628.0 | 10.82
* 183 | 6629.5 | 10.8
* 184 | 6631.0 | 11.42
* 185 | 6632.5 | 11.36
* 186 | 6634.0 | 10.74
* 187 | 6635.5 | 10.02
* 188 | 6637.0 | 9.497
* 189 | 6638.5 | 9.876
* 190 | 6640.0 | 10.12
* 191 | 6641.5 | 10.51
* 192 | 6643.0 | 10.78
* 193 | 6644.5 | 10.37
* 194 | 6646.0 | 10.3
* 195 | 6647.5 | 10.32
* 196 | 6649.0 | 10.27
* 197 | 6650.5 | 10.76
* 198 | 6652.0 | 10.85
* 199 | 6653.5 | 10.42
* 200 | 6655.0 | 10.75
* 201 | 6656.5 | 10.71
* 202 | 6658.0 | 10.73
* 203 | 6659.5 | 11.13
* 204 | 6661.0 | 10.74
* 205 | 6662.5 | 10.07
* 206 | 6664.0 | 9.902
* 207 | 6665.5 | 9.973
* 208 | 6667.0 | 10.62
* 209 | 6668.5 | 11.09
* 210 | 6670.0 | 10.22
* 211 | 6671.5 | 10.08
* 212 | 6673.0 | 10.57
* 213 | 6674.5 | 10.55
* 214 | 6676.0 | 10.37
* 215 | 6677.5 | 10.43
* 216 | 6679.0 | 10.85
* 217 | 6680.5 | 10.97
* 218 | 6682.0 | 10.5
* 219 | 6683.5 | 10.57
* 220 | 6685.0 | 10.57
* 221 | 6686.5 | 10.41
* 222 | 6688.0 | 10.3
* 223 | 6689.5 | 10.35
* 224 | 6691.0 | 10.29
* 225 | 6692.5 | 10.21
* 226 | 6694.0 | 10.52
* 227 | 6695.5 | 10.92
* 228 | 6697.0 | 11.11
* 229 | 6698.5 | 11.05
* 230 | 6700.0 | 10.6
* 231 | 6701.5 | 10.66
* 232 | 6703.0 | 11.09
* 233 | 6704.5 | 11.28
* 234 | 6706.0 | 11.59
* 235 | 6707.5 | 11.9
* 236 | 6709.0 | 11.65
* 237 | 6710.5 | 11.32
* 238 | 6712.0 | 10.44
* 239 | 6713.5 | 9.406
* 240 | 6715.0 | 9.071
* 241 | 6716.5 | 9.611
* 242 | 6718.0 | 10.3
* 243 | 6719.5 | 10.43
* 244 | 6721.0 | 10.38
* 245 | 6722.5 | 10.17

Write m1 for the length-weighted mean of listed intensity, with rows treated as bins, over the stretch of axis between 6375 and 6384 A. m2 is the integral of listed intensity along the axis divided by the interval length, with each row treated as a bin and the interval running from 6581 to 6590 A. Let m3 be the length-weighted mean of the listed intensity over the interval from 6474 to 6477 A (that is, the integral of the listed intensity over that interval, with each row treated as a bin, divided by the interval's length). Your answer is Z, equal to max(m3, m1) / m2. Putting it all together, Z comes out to 1.03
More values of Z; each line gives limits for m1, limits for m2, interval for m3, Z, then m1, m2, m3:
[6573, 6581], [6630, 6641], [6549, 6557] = 1.03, 10.36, 10.4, 10.7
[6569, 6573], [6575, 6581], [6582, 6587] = 1.05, 10.81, 10.4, 10.9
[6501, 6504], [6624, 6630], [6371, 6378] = 1.00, 10.90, 10.9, 10.8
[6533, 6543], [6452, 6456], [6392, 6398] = 1.00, 10.69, 10.9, 10.9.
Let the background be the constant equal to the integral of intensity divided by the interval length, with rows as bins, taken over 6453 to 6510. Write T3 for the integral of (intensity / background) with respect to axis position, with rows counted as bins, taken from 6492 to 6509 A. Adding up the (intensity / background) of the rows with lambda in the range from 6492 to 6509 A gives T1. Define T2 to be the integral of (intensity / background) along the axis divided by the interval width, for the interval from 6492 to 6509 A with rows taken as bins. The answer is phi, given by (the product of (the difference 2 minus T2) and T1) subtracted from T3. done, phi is 6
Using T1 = 11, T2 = 1.00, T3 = 17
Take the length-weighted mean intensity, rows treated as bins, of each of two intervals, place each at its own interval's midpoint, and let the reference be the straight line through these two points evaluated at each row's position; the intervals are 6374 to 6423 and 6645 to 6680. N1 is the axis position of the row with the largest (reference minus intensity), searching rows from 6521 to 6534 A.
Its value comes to 6527.5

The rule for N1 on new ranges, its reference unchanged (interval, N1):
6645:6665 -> 6664.0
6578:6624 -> 6617.5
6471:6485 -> 6476.5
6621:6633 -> 6625.0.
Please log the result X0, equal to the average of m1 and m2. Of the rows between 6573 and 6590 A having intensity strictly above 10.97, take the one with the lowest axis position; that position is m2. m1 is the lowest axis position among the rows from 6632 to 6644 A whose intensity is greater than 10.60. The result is 6608.5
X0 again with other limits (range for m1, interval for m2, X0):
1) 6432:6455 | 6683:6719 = 6565.0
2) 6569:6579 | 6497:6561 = 6535.0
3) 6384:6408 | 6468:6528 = 6427.0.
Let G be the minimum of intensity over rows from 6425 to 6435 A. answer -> 10.97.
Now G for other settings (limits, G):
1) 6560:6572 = 6.792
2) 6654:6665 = 9.902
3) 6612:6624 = 10.16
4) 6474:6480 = 10.28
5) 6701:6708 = 10.66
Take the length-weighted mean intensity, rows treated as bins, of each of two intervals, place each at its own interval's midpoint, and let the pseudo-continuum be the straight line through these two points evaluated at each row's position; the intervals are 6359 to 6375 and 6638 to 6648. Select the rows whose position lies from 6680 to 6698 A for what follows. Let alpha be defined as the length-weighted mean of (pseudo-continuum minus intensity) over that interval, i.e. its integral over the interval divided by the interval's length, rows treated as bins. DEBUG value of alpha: -0.30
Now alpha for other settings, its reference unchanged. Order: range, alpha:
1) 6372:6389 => -0.38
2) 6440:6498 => -0.05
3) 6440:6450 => -0.12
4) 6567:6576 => -0.02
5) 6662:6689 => -0.17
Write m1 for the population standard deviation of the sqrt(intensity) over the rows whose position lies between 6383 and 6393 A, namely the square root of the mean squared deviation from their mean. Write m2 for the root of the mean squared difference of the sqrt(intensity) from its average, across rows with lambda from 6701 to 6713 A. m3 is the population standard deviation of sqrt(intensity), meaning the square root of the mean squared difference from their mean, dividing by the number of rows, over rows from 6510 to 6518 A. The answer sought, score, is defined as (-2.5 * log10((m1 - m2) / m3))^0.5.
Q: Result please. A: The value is 2.24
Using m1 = 0.071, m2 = 0.070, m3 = 0.09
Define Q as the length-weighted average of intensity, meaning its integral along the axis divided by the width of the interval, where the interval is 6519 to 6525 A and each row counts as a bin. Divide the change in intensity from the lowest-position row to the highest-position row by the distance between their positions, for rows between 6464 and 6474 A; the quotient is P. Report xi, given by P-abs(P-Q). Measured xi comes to -11.3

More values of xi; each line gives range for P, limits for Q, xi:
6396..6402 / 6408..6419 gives -10.9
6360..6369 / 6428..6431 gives -11.2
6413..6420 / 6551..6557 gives -10.3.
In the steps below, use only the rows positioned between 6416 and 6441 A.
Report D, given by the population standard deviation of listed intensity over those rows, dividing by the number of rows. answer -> 0.46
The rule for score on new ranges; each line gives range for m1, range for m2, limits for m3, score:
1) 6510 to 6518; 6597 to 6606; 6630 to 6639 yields 0.92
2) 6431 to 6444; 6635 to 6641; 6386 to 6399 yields 0.84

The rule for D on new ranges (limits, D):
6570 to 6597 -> 0.25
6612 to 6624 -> 0.38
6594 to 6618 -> 0.42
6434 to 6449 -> 0.37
